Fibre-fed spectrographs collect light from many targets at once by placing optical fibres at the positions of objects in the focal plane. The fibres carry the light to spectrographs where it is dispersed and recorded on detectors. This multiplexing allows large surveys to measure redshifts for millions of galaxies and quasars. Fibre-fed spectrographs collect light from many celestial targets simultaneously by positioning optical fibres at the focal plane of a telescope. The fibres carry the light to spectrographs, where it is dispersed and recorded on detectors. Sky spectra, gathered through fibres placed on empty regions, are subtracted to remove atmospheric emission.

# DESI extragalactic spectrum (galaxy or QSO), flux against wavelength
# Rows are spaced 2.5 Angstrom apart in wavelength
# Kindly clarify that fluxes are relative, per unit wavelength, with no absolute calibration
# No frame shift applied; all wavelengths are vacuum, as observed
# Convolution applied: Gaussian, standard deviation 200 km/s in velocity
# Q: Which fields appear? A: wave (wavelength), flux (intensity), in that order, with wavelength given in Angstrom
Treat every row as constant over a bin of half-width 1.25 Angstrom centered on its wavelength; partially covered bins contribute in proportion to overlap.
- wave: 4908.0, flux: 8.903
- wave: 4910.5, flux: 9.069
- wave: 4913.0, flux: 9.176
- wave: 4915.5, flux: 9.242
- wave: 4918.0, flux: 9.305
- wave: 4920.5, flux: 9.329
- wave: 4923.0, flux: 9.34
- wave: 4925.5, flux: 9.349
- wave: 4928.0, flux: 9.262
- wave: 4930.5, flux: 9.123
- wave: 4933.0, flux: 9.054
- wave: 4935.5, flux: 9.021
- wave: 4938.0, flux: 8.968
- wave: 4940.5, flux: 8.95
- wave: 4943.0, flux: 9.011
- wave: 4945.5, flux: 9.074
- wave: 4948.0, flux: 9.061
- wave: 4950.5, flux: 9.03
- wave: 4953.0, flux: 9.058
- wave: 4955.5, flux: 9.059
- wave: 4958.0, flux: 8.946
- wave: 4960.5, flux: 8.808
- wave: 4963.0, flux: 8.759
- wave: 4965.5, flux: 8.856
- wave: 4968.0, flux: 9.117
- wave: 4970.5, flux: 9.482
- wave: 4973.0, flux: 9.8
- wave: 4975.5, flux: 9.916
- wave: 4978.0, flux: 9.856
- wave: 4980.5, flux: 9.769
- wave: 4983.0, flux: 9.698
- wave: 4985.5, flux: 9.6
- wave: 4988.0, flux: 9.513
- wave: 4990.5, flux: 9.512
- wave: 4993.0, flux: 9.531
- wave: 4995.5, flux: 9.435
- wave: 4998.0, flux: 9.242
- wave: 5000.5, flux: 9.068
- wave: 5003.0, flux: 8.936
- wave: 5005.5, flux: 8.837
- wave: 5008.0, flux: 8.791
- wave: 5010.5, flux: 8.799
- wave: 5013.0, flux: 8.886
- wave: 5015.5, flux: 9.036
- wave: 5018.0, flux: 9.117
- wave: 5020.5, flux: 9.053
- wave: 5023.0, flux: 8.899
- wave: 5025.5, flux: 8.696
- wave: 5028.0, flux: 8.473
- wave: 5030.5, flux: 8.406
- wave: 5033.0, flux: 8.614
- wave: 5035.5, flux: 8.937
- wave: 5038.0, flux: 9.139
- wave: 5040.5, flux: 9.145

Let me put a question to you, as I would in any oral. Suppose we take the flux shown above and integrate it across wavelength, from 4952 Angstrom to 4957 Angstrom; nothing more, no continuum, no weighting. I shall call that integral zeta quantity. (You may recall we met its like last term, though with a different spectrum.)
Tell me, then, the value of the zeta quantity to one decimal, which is 45.3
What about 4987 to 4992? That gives 47.6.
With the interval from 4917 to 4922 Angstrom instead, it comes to 46.6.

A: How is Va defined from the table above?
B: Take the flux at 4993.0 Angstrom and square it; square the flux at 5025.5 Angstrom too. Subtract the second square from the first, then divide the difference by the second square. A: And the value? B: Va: 0.20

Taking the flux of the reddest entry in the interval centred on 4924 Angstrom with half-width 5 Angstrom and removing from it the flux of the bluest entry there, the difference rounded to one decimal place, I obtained -0.1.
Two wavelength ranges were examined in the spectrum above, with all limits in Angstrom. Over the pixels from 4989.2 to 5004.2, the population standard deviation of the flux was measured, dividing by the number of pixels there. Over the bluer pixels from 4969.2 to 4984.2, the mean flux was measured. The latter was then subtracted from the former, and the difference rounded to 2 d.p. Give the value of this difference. -9.53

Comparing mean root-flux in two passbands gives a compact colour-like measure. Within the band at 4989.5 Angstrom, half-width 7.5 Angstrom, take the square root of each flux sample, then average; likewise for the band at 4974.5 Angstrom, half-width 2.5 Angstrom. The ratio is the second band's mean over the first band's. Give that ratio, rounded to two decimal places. 1.02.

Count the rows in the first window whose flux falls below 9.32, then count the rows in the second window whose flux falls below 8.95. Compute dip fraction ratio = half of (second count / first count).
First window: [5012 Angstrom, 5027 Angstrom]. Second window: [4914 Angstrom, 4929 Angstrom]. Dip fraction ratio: 0.00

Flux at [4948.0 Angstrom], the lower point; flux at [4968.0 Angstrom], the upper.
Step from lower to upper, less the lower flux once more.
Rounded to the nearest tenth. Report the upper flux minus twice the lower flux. -9.0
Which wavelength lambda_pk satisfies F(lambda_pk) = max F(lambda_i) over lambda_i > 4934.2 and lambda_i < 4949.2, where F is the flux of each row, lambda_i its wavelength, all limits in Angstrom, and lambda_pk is 4945.5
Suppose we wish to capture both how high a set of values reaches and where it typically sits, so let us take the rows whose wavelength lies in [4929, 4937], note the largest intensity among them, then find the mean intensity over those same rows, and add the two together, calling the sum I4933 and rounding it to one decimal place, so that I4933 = 18.2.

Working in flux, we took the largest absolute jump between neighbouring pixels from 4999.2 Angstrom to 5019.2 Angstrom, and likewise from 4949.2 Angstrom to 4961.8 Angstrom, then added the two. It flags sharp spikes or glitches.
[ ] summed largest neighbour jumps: 0.29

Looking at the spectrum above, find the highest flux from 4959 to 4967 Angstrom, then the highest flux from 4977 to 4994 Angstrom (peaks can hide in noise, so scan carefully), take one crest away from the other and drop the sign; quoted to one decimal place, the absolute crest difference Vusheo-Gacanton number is 1.0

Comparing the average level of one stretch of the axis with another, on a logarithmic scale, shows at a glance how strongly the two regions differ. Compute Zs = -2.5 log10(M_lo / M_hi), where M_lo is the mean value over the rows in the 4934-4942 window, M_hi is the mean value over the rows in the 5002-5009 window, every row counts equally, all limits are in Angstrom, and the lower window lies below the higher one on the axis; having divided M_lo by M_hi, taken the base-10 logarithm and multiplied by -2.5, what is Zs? -0.02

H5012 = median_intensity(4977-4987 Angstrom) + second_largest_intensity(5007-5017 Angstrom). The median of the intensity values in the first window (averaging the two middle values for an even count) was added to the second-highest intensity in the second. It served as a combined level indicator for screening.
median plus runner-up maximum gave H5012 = 18.6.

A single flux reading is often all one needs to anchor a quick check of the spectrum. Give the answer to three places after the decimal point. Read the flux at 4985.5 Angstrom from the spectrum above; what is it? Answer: 9.600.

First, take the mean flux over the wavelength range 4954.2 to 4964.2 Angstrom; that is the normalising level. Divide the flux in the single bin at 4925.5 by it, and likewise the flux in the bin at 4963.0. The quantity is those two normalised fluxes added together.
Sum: 2.036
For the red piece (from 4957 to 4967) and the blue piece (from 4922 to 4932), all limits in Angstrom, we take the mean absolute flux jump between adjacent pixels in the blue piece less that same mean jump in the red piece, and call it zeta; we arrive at -0.016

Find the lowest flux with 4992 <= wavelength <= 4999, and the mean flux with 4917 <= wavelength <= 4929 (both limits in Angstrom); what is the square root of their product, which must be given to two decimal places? 9.28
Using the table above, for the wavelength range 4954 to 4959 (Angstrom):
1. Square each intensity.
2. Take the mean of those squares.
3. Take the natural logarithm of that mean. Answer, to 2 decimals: 4.40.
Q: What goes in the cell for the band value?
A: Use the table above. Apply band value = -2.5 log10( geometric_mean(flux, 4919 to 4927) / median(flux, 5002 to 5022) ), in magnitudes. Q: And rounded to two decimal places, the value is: -0.05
